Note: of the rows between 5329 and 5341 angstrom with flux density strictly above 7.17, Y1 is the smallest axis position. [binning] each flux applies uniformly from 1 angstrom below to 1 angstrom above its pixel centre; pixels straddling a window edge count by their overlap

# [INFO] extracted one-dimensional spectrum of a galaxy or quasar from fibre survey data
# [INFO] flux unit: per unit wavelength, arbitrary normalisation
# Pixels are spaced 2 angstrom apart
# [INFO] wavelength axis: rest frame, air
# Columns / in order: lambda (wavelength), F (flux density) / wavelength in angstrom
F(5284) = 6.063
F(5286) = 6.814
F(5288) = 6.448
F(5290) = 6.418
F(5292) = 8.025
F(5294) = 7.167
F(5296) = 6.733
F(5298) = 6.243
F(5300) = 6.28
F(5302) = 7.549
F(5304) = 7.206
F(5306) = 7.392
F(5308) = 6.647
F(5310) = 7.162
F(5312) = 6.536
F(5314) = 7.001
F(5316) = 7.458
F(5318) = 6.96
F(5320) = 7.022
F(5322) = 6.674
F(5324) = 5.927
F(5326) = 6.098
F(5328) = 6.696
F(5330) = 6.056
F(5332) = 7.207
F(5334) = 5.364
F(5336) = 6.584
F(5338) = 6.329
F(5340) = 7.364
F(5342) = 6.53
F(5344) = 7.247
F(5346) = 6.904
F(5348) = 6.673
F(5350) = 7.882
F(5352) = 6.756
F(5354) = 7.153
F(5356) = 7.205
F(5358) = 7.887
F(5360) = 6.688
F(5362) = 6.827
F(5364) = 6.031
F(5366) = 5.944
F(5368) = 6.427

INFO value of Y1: 5332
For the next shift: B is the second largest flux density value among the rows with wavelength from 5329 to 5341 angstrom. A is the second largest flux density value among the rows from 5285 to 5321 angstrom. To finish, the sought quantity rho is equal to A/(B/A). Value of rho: 7.91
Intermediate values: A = 7.549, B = 7.207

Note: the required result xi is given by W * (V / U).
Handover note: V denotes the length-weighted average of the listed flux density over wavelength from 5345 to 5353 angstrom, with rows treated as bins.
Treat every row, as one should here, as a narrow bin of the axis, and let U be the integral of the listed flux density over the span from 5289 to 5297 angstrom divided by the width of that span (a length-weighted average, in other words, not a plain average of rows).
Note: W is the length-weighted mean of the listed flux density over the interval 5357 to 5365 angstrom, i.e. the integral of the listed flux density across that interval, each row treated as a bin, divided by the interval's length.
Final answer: 6.8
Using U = 7.1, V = 7.05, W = 6.86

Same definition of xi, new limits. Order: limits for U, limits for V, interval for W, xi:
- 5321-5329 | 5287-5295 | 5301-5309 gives 8.0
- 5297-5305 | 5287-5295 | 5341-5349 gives 7.0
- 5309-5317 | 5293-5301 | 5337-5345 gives 6.4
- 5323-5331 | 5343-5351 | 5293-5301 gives 7.7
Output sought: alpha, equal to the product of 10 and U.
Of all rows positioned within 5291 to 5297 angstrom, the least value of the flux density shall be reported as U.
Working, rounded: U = 6.733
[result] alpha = 67.3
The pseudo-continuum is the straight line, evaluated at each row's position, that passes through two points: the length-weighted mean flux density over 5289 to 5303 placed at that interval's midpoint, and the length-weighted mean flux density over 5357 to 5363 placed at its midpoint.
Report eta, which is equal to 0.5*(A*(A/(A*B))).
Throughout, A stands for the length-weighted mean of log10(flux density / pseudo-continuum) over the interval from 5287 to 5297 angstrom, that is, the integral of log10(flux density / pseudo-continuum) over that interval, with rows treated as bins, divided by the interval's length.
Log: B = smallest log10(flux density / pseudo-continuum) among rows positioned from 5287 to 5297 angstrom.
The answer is -0.03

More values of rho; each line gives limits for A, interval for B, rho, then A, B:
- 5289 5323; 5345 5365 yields 7.23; 7.549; 7.882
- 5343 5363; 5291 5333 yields 8.23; 7.882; 7.549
